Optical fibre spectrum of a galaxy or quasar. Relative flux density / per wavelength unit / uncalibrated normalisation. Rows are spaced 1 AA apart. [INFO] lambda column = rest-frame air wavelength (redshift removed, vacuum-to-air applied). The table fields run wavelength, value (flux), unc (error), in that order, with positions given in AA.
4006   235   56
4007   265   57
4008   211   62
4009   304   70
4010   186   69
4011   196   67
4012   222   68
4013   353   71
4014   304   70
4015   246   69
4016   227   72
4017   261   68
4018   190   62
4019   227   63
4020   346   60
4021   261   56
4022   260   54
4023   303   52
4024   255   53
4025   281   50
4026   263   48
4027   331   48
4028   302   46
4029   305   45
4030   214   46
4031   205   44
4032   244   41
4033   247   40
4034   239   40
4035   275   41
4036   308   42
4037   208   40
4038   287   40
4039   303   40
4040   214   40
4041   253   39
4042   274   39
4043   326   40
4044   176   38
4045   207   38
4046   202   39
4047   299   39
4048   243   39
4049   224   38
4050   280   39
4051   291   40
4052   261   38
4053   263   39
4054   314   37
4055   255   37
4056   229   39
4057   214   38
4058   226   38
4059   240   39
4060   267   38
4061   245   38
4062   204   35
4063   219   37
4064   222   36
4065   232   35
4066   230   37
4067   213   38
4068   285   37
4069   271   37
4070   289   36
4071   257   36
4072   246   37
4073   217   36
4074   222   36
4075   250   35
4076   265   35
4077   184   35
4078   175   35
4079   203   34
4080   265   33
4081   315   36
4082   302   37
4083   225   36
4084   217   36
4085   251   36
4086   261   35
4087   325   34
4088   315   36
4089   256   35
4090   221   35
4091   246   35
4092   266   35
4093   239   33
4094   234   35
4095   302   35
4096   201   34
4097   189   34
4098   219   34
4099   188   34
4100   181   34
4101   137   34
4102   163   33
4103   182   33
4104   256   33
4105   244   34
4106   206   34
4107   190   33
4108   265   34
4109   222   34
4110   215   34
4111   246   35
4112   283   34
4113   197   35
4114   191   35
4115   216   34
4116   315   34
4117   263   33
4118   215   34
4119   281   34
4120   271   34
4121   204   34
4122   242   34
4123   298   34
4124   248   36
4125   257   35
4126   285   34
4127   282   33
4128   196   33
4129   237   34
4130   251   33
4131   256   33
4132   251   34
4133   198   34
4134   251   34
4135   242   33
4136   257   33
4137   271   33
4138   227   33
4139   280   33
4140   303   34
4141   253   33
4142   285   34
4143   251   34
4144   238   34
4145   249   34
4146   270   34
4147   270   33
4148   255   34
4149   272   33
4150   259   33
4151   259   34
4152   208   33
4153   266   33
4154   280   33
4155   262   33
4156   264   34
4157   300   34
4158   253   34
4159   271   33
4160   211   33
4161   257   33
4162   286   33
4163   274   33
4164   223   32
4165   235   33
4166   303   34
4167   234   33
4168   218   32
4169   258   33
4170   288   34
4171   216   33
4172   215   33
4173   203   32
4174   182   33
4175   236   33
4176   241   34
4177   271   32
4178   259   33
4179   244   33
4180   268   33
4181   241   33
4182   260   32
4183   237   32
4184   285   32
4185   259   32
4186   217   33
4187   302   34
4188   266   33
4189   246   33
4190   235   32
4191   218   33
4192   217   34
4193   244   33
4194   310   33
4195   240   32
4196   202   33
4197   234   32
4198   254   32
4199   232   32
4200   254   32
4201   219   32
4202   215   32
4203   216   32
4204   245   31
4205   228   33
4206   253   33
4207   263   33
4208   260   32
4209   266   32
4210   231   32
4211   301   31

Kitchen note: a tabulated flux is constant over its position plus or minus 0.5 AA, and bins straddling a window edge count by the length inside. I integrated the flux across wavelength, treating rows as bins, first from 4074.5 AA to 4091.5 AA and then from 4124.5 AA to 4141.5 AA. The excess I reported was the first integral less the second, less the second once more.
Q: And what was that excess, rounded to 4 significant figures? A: -4318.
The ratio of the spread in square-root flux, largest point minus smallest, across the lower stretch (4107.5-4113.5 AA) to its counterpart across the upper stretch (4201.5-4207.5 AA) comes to 1.8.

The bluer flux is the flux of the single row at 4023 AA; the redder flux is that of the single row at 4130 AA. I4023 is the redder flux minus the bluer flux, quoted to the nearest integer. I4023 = -52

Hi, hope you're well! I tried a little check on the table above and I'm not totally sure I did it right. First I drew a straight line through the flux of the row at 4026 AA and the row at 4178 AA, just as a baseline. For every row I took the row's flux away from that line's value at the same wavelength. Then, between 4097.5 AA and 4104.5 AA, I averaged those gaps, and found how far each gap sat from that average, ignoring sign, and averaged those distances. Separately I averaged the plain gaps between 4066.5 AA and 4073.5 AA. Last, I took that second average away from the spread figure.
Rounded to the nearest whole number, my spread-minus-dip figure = 20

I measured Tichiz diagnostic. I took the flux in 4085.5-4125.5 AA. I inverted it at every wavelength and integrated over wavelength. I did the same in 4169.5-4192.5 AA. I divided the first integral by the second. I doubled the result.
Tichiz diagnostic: 4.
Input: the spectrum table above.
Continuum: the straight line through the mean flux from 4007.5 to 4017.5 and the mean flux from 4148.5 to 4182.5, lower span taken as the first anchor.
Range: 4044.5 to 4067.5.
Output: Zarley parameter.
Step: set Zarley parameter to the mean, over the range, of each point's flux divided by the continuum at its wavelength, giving 0.97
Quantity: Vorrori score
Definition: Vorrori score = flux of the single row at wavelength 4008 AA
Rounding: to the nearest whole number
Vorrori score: 211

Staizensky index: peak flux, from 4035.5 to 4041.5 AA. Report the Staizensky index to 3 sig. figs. 308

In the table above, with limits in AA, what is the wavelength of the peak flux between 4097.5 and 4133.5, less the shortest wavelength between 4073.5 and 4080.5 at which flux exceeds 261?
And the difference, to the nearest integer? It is 40 AA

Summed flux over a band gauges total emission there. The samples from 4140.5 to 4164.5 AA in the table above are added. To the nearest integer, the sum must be 6216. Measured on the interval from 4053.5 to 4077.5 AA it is 5796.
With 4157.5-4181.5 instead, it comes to 5887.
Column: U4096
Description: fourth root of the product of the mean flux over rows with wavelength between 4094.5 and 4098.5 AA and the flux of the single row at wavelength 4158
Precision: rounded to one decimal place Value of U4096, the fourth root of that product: 15.5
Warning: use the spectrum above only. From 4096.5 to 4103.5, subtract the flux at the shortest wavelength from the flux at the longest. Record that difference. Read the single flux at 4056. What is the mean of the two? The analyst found 111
